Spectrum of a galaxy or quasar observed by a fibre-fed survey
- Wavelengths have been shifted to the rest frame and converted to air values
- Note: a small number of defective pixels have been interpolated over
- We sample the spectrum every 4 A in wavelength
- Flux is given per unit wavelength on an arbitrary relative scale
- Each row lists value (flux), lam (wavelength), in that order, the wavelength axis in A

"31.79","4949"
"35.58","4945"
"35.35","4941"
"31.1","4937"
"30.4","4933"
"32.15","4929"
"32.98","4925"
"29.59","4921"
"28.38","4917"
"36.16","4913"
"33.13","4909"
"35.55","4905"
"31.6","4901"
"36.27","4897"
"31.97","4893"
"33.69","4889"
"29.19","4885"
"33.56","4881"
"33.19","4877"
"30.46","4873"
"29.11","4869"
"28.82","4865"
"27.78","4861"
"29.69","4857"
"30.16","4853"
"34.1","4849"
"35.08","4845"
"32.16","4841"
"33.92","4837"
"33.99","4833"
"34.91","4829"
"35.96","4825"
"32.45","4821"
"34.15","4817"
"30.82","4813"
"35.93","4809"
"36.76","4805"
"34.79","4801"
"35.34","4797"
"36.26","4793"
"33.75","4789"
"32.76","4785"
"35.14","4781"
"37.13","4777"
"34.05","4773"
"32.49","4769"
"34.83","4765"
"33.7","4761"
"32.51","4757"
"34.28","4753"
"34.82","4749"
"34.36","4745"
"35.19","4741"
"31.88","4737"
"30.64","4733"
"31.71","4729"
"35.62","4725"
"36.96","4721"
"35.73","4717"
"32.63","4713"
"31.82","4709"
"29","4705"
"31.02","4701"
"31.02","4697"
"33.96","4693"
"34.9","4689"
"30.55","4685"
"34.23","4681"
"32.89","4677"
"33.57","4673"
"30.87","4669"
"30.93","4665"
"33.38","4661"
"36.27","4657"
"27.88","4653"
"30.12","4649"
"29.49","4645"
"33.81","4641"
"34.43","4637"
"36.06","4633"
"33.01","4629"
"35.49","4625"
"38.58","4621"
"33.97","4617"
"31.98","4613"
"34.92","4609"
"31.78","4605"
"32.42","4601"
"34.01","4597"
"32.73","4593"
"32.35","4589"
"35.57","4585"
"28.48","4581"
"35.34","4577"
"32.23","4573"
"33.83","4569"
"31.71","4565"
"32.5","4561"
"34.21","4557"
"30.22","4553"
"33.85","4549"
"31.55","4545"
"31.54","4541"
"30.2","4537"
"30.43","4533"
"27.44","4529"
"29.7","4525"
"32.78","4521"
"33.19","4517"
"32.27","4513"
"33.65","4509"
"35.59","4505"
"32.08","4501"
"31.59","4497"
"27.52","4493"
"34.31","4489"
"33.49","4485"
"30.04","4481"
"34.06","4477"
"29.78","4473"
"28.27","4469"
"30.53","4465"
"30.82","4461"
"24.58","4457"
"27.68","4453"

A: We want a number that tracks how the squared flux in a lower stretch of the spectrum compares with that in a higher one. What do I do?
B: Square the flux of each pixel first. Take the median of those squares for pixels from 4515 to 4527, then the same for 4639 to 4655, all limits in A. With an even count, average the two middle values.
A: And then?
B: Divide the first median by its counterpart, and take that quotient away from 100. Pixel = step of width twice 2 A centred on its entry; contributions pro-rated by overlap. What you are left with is 98.8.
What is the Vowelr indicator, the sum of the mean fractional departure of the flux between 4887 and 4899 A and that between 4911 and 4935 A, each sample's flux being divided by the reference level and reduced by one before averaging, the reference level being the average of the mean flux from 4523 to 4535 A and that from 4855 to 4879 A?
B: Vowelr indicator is 0.222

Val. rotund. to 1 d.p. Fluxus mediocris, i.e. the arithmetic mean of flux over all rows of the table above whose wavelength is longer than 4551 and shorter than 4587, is 32.7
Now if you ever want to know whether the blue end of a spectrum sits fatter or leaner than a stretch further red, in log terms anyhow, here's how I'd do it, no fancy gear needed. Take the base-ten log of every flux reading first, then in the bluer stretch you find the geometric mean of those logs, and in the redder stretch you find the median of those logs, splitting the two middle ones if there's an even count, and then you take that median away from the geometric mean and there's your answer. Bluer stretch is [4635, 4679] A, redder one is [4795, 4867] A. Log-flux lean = -0.026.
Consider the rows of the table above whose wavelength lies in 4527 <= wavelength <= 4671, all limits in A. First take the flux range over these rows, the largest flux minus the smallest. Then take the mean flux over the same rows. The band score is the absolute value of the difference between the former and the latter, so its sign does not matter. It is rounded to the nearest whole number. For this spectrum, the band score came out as 21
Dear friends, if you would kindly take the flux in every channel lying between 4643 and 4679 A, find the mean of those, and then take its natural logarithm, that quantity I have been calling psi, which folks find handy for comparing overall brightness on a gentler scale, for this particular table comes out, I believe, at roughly 3.46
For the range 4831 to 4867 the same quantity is 3.46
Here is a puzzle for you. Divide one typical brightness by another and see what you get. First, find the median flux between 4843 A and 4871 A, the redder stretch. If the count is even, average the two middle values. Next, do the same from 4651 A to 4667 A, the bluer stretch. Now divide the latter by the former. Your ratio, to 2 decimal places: 1.08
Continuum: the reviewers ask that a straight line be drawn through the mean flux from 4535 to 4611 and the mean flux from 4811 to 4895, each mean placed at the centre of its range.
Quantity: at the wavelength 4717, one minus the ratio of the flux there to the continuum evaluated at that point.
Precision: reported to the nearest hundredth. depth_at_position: -0.10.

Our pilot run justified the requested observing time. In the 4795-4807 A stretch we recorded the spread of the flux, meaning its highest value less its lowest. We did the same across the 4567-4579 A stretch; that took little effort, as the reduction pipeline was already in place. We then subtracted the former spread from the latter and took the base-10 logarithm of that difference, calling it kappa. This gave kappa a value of 0.1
